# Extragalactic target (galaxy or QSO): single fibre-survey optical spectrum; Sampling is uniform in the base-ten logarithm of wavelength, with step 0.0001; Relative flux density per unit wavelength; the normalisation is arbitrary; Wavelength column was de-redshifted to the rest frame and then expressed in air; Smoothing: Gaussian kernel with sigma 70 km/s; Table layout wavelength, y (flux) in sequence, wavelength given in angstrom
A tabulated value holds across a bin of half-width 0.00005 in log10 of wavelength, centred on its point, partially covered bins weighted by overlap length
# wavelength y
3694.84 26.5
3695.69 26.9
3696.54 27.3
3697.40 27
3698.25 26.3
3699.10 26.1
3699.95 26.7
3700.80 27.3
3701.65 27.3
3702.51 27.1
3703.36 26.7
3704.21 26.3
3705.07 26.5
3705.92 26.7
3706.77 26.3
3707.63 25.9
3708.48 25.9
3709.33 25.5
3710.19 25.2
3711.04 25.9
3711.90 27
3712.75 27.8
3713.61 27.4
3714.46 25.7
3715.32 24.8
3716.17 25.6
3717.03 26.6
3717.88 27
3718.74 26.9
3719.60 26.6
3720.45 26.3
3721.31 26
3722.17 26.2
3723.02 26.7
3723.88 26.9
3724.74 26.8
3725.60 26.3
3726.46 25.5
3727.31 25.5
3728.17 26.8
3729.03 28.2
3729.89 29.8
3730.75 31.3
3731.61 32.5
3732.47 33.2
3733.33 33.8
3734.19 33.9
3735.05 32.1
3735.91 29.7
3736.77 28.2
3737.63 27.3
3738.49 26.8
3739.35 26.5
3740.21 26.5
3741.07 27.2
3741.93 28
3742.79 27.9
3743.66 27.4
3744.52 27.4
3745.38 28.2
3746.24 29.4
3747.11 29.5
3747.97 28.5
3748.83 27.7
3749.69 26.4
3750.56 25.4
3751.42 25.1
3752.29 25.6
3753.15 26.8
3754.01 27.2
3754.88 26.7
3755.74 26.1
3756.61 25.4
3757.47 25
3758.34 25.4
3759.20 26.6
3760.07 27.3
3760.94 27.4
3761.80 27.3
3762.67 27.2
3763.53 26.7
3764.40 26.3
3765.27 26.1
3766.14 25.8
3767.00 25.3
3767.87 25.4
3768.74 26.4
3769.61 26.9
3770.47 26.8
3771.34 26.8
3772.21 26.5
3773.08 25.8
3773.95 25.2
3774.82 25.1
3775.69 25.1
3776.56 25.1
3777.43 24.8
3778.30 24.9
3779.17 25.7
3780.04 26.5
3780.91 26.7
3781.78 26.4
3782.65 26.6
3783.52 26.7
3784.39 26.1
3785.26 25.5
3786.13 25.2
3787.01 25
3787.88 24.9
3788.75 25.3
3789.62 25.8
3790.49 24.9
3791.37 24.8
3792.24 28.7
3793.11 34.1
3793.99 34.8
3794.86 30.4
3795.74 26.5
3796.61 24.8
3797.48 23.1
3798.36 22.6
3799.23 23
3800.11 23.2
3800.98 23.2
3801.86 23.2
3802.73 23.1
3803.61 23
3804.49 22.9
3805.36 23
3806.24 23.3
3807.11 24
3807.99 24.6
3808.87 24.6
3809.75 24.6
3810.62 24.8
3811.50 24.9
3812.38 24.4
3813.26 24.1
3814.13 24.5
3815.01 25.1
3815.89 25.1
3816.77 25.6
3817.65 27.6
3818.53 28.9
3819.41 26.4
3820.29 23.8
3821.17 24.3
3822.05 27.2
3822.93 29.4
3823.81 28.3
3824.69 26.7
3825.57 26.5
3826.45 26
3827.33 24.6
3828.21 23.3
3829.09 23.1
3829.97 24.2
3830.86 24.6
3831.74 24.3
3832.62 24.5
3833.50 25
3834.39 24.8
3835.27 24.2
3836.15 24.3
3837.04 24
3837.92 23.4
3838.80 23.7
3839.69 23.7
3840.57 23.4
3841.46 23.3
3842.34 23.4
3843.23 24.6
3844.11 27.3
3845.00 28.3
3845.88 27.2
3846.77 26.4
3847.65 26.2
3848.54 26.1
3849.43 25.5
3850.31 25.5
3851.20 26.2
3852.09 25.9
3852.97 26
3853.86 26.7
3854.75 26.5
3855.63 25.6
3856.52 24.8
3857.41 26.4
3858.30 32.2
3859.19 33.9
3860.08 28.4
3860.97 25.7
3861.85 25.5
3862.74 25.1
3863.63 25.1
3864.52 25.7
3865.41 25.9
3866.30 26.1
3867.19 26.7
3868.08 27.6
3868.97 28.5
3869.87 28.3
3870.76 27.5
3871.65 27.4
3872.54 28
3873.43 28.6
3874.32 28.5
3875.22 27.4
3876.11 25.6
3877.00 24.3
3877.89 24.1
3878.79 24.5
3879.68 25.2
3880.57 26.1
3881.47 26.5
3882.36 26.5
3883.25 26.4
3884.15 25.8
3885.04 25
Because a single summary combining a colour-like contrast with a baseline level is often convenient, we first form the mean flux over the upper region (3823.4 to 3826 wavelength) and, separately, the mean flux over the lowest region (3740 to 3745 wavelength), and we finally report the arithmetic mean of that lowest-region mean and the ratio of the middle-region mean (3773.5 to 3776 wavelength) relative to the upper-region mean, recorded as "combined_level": 14.2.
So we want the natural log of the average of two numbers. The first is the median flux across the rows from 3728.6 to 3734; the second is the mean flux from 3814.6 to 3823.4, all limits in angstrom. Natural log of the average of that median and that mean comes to 3.37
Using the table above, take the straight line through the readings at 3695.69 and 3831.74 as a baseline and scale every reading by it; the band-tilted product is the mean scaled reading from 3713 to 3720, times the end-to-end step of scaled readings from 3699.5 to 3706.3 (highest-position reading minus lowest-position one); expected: 0.0042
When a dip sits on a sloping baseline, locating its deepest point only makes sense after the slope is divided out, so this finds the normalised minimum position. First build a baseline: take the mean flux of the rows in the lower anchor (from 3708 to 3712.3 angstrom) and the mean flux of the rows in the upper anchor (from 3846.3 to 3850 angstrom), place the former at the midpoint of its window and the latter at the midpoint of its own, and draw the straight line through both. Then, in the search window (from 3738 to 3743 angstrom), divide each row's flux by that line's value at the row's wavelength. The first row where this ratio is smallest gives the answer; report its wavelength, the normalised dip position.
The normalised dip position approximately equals 3740.21 angstrom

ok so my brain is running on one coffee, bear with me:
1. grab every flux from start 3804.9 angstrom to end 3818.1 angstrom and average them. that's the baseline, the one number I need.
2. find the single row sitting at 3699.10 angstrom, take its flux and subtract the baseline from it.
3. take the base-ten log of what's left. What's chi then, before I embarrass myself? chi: 0.15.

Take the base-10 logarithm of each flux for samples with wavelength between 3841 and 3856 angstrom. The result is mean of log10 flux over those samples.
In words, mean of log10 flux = 1.41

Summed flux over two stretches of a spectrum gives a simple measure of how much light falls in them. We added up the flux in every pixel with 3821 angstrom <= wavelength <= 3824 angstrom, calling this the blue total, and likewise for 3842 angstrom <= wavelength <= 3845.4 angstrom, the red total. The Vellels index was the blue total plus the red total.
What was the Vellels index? 213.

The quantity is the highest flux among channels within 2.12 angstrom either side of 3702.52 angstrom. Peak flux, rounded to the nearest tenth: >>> 27.3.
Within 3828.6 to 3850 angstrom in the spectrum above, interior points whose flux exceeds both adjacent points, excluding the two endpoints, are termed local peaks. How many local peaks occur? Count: 4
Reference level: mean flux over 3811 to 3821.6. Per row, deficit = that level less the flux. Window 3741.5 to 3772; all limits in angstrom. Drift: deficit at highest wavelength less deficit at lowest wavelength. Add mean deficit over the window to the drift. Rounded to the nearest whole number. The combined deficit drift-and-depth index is 0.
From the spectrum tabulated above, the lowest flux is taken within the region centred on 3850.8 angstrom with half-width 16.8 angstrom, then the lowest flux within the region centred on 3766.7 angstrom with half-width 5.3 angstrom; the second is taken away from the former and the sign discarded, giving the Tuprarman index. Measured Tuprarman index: 2.0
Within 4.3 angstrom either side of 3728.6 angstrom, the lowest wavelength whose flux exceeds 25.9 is 3724.74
